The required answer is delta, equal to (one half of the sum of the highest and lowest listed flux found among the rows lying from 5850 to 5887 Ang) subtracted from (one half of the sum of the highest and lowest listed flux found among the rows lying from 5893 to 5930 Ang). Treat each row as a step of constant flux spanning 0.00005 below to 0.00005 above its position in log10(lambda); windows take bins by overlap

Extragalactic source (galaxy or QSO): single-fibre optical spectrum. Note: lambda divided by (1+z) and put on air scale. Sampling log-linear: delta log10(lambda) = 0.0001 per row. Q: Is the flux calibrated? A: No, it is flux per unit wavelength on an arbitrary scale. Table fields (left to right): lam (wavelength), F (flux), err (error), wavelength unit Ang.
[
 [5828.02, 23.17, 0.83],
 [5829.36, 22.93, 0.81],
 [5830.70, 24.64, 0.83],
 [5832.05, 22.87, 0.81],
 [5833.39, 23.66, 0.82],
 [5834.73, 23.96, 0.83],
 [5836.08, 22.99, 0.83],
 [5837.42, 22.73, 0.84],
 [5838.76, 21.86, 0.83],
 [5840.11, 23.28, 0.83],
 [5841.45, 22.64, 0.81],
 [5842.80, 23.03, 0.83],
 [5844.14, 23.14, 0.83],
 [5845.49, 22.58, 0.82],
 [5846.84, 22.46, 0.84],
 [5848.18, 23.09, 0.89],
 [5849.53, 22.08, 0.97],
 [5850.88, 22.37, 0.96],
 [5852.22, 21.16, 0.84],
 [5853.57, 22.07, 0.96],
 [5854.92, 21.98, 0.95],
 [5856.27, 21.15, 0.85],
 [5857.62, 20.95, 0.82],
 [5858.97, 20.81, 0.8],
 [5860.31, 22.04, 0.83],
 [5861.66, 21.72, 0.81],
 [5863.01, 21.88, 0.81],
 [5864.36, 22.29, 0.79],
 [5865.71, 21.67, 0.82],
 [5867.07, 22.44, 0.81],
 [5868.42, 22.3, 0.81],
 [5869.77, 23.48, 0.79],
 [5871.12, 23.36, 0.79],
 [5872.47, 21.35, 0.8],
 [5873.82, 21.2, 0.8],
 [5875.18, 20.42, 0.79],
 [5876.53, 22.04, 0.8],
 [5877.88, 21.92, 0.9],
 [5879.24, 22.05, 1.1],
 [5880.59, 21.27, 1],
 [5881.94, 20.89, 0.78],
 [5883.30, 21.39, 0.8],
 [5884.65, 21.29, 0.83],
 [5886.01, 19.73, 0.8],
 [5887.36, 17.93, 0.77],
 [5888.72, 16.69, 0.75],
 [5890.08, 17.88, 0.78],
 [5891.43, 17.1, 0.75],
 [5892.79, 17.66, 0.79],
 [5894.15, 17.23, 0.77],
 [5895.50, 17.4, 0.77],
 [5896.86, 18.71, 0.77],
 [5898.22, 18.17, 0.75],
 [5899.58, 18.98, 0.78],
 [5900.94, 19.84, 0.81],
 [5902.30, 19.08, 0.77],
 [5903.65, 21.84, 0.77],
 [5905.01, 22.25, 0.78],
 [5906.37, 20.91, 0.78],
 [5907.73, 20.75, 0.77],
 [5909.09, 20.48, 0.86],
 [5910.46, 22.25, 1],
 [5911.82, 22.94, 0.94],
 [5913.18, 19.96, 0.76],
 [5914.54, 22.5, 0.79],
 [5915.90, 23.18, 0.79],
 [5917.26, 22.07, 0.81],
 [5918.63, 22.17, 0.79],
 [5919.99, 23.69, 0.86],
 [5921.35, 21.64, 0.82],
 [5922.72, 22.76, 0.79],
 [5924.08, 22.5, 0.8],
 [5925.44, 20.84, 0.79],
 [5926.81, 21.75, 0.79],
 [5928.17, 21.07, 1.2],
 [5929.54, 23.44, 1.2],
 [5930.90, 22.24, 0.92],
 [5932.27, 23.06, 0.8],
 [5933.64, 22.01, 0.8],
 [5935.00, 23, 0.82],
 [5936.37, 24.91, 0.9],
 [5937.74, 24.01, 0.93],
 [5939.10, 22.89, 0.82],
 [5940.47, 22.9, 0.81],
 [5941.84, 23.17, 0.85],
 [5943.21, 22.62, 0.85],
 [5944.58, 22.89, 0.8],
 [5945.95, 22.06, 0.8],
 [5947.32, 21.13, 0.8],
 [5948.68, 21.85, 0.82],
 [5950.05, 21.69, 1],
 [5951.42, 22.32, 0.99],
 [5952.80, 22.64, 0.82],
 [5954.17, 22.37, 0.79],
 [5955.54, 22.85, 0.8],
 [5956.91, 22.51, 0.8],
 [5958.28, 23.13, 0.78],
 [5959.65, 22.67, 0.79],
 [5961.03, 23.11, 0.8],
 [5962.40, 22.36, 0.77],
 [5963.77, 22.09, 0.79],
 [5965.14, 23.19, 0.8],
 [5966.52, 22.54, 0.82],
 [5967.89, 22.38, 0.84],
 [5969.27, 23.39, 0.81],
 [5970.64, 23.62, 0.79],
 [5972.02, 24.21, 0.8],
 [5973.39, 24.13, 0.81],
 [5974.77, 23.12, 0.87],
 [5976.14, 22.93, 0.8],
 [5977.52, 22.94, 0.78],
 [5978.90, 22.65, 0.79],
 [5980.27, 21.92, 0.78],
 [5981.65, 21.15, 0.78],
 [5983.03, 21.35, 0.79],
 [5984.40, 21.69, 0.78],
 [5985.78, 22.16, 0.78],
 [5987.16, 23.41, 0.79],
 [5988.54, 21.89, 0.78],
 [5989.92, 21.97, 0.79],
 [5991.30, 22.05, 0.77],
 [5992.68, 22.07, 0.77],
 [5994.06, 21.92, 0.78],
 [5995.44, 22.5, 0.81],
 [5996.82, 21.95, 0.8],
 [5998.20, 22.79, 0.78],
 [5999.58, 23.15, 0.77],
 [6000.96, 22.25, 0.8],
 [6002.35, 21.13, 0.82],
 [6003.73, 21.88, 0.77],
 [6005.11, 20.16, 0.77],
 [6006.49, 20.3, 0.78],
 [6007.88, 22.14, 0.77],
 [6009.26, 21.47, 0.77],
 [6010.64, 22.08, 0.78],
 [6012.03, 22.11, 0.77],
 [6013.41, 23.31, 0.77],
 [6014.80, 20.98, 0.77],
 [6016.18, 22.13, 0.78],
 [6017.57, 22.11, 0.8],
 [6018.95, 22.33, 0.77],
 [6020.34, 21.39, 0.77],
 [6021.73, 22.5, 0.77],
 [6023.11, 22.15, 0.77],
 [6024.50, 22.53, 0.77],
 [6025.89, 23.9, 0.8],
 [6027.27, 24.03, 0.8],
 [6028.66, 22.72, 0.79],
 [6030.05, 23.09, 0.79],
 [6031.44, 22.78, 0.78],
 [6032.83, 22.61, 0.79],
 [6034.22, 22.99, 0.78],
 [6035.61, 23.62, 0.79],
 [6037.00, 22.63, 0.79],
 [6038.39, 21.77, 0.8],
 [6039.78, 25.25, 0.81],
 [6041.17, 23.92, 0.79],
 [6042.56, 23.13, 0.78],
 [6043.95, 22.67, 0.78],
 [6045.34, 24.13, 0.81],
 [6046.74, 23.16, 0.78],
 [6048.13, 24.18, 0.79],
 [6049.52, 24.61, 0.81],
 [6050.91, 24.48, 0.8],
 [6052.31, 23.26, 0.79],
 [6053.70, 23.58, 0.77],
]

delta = -1.1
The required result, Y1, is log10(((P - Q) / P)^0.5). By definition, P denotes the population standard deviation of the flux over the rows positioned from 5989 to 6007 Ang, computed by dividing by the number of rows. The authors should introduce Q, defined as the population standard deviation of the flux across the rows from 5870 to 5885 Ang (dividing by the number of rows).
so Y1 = -0.46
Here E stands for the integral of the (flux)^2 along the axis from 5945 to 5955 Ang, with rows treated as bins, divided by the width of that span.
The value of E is 486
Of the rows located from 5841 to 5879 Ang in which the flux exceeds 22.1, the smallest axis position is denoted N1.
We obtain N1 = 5841.45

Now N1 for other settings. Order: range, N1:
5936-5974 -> 5936.37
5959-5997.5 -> 5959.65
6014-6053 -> 6016.18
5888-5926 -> 5905.01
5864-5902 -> 5864.36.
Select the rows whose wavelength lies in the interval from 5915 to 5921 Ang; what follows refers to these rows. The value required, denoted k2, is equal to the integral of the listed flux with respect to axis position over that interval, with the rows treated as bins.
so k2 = 136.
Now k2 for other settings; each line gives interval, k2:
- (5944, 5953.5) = 210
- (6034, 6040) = 139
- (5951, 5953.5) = 56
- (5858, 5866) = 174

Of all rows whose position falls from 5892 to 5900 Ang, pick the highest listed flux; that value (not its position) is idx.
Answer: 18.98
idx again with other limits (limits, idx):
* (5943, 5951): 22.89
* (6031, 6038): 23.62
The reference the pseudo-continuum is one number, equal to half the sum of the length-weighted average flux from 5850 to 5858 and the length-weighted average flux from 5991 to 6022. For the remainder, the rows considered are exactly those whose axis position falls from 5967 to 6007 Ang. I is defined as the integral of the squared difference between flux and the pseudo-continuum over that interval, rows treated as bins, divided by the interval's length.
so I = 1.2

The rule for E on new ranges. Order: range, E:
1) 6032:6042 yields 542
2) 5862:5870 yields 495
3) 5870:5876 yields 474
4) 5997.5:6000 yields 527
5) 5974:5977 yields 531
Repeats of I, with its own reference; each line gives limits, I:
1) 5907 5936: 1.2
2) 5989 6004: 0.4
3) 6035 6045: 3.4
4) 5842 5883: 0.6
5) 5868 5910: 6.3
